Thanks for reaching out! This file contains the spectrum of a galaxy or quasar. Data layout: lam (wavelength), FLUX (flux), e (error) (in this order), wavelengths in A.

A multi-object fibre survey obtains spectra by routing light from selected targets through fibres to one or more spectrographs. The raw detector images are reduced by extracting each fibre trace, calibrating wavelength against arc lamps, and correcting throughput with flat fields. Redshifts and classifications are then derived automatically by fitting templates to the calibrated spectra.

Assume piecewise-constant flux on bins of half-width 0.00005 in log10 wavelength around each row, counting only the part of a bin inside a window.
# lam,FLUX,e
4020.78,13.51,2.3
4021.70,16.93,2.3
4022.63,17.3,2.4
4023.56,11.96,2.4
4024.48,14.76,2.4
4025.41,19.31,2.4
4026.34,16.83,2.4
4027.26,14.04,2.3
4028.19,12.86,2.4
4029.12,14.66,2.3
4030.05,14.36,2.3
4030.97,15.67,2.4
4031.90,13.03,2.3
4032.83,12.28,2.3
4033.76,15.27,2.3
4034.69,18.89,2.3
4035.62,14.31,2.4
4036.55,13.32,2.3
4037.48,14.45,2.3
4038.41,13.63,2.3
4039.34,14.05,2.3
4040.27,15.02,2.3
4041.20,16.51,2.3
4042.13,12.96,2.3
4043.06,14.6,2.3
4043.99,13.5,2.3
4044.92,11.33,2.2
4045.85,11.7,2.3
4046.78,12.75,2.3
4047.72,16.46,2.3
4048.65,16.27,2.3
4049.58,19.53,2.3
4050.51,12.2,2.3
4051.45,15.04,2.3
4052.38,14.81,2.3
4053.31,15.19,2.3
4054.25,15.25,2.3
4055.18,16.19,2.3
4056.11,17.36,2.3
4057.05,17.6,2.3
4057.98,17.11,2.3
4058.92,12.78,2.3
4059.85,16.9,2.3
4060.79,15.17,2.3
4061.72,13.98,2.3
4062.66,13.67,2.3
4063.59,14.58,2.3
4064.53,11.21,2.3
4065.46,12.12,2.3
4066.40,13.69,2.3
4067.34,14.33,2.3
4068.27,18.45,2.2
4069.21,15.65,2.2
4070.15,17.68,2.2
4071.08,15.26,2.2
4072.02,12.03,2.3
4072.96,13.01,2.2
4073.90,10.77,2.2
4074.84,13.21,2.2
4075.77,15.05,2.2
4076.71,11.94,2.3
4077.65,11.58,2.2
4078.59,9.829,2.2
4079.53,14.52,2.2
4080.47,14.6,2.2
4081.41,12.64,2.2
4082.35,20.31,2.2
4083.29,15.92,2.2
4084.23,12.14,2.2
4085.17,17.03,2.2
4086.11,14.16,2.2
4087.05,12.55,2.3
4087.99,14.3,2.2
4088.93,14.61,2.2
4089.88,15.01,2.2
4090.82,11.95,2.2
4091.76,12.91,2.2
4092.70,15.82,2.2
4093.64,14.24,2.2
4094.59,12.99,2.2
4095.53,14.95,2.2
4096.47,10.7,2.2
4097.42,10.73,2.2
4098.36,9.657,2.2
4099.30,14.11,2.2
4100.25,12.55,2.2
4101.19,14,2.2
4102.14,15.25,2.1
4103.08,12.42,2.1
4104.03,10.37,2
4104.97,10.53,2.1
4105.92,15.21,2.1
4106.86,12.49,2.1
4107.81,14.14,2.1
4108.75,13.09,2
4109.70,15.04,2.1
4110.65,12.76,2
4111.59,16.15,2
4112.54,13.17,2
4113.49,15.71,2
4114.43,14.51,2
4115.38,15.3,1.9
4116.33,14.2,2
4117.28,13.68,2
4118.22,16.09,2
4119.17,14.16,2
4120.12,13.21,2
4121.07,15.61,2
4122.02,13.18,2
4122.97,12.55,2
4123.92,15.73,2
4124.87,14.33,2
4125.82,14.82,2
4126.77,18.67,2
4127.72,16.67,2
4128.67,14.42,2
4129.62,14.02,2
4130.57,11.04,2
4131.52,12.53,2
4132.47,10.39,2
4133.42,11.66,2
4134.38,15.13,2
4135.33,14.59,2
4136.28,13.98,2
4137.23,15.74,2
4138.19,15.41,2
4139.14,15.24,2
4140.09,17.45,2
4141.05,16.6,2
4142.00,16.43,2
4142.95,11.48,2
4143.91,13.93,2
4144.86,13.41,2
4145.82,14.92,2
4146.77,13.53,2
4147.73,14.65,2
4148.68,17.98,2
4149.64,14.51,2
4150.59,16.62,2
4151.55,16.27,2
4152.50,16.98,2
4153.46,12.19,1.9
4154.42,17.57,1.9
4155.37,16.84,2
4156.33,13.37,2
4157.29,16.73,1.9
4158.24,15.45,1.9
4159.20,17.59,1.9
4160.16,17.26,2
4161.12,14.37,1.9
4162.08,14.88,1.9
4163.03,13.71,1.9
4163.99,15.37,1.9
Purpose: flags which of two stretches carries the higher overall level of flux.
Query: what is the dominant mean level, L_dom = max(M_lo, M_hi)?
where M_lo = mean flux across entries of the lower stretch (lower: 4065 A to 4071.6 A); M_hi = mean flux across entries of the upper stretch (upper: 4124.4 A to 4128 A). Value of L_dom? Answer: 16.1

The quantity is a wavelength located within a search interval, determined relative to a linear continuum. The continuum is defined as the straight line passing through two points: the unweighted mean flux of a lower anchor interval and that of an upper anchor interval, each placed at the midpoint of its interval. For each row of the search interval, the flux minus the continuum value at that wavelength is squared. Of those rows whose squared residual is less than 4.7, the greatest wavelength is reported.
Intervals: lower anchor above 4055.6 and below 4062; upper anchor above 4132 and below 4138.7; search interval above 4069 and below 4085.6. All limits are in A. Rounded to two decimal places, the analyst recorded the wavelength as 4085.17 A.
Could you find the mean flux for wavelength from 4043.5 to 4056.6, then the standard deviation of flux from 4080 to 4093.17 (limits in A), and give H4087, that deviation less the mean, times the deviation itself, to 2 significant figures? -28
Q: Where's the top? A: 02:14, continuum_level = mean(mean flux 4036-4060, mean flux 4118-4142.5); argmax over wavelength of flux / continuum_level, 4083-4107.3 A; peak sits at 4085.17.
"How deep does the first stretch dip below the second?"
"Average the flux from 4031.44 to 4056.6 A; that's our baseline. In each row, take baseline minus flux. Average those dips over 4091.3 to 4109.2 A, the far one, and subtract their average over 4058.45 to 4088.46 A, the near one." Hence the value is 1.1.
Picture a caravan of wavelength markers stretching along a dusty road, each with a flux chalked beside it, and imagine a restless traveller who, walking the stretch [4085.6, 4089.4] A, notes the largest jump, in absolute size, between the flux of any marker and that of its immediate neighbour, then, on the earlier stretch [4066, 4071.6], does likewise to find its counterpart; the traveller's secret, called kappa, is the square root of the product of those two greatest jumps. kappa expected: 2.69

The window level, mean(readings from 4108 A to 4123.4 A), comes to 14.3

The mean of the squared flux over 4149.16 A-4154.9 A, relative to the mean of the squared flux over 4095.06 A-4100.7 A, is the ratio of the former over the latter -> 1.66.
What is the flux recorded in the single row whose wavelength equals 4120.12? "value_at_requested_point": 13.21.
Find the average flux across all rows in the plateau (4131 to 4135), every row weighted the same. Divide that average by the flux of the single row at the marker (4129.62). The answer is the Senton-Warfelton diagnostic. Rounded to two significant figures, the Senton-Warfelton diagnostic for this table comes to 0.89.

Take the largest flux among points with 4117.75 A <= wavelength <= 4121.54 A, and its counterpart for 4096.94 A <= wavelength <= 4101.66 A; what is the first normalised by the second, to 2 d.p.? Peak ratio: 1.14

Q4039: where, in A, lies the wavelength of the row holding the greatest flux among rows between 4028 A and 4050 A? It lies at 4049.58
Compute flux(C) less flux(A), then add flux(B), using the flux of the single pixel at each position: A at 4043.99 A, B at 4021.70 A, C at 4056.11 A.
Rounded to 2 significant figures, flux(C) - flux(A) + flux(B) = 21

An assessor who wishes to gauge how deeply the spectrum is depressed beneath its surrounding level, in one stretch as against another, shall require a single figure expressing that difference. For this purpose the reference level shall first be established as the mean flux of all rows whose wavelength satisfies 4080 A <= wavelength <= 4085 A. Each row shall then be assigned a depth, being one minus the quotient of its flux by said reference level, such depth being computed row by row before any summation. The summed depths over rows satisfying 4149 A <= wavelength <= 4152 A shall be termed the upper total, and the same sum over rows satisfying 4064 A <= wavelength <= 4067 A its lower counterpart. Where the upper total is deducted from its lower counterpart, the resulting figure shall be 0.7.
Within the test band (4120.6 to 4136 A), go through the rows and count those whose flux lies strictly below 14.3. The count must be 7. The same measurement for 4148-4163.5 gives 3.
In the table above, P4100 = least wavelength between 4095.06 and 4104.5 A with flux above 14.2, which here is 4095.53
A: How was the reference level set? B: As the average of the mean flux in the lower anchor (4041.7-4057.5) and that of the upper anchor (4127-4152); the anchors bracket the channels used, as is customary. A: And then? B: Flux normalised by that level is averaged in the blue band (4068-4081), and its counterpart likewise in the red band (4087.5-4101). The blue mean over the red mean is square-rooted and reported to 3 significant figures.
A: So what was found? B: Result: 1.02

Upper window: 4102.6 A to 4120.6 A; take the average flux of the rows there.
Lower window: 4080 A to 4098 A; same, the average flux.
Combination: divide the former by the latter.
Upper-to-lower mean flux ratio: 0.98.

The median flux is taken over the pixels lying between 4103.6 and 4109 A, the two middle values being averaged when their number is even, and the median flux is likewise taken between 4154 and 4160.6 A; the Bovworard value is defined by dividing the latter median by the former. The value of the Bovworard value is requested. 1.32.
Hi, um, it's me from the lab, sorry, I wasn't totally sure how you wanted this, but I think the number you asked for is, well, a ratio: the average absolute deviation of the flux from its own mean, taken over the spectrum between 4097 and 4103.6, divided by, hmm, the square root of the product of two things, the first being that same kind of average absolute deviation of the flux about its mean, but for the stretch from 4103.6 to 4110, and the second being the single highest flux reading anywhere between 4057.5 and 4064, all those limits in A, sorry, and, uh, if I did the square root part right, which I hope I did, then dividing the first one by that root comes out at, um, 0.29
